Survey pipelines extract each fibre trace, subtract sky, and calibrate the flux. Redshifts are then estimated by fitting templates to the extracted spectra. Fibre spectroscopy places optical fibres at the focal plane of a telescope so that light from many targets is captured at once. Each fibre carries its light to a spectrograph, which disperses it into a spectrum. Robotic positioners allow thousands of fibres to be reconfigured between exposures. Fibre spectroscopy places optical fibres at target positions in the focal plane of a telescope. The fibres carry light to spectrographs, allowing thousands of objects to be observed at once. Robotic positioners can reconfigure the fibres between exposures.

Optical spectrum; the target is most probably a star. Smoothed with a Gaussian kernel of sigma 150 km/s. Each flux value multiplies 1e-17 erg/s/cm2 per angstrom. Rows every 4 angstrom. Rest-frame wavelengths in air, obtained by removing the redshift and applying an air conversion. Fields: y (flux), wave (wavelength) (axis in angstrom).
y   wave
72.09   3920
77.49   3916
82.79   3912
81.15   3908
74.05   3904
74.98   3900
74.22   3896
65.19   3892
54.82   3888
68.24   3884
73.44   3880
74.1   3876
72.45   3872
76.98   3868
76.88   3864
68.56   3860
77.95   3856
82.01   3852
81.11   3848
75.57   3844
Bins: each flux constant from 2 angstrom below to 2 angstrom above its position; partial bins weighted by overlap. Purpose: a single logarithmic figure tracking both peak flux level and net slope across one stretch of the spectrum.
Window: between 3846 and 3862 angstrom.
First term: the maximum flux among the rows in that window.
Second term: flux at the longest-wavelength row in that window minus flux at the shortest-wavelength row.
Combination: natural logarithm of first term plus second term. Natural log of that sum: 4.24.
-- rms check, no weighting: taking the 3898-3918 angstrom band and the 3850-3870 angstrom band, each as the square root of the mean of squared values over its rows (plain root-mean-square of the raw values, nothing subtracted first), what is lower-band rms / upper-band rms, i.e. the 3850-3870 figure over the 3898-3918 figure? 0.980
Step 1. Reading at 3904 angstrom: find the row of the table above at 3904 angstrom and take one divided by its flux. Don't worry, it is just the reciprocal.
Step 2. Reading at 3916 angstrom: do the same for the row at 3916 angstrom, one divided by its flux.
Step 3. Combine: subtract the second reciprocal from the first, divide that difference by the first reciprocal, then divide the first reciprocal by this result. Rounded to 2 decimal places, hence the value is 0.30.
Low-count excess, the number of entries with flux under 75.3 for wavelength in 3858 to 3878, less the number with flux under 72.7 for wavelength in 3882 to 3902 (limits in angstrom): 0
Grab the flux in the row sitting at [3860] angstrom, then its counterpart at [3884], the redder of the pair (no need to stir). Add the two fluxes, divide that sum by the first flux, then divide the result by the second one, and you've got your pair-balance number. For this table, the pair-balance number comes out 0.029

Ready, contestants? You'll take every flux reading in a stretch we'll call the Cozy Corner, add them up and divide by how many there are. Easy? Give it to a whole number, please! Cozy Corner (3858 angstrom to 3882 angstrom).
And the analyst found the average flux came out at 74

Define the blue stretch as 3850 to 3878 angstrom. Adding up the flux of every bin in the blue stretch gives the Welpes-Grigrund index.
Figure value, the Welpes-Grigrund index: 529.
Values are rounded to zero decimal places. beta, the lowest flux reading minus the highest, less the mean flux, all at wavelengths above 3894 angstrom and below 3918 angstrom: -86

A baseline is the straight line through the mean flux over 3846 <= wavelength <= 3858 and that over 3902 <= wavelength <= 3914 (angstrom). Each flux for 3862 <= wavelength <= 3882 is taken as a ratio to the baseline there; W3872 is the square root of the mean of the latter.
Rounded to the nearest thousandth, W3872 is 0.967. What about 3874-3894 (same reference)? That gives 0.918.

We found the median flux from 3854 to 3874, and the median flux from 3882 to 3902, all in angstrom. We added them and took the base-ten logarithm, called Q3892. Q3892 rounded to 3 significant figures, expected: 2.16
